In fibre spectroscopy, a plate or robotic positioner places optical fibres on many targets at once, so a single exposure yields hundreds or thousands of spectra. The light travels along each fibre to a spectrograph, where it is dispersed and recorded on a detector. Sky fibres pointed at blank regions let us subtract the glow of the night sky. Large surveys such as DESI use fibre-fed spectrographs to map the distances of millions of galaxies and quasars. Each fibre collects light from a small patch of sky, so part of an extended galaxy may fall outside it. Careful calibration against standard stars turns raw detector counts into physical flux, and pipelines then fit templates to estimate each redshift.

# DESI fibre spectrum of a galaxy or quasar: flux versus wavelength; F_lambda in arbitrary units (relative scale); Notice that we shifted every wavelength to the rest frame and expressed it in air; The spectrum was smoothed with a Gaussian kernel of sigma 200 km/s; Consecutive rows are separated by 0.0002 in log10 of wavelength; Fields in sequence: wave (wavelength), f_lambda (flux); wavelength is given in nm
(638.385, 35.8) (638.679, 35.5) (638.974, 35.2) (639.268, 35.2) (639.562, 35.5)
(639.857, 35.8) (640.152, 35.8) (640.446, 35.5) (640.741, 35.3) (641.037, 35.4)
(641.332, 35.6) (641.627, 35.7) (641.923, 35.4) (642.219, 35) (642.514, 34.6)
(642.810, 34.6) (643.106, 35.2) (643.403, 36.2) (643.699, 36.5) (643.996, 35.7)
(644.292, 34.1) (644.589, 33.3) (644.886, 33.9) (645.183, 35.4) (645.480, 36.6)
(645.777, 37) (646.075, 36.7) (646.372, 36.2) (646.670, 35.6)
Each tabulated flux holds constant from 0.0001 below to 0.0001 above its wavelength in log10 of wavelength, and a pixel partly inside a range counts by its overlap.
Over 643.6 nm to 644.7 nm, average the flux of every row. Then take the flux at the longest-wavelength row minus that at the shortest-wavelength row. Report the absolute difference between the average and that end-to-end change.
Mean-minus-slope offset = 38.1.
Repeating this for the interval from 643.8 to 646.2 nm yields 34.3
